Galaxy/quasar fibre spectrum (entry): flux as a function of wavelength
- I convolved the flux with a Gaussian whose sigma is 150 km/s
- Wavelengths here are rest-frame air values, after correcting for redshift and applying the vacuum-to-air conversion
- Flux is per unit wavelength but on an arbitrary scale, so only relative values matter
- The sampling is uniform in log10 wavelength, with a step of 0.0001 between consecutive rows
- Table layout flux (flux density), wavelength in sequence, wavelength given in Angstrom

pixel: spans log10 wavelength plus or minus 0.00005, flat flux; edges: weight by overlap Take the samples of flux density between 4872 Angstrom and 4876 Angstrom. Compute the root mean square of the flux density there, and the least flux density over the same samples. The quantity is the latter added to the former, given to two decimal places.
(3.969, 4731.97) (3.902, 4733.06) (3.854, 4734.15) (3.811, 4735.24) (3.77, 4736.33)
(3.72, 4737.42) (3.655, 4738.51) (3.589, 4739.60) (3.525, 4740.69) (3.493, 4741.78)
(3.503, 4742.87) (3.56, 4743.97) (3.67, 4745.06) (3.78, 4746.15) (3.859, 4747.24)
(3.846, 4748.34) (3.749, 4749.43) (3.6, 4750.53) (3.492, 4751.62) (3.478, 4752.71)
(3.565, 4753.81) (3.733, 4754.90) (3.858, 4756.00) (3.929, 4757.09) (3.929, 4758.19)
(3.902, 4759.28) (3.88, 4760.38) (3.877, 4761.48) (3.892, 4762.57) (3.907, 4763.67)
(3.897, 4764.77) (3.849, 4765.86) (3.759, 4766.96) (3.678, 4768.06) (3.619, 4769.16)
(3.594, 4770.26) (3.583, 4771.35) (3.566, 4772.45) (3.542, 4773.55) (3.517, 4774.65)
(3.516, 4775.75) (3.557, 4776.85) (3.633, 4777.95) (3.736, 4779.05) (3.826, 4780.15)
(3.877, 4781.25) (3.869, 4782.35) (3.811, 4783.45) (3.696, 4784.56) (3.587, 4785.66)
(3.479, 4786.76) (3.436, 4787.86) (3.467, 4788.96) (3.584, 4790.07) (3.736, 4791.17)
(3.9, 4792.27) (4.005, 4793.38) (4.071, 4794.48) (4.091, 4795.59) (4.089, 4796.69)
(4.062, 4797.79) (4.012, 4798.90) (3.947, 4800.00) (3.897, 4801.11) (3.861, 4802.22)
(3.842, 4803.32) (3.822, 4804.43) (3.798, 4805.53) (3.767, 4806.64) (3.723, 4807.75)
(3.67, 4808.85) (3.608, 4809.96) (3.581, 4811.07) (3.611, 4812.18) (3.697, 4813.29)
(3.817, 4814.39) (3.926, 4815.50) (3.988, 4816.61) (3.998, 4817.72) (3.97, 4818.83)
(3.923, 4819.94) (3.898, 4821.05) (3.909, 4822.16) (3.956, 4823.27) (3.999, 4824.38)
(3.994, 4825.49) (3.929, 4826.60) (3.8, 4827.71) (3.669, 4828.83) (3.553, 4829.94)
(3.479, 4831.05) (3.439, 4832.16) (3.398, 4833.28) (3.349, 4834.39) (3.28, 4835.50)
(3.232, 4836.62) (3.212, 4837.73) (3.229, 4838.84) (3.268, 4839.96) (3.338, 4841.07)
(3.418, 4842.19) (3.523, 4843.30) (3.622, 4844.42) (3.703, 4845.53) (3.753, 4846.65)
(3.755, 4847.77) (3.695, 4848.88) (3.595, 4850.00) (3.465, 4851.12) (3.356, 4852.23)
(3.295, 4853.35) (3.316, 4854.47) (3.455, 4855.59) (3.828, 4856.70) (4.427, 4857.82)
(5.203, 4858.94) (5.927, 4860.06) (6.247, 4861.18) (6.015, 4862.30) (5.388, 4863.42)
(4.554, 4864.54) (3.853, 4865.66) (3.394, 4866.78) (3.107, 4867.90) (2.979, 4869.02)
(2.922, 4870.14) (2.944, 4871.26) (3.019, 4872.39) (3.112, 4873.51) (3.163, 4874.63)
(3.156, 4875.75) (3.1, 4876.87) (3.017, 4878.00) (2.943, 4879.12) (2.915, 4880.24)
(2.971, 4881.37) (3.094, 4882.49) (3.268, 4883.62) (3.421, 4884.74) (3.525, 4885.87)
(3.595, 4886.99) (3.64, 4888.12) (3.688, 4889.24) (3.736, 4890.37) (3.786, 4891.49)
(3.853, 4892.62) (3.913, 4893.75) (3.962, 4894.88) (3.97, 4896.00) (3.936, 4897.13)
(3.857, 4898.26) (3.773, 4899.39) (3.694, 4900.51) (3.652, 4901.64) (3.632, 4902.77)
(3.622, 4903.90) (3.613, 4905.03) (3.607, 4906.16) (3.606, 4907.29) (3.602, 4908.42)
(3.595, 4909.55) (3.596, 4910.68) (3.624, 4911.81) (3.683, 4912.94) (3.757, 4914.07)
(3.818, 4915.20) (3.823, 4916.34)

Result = 6.13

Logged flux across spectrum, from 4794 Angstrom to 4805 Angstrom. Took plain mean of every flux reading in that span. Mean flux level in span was 3.97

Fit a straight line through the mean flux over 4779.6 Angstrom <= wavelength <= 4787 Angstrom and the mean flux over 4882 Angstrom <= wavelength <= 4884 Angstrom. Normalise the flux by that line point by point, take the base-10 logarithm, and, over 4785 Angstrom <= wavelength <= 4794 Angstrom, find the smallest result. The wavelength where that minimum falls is 4787.86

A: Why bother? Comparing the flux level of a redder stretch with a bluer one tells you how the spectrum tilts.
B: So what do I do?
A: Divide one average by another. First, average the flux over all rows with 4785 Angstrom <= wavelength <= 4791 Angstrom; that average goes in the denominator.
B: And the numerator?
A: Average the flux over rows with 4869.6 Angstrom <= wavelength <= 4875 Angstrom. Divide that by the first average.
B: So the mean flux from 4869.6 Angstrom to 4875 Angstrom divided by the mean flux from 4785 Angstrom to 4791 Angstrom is 0.86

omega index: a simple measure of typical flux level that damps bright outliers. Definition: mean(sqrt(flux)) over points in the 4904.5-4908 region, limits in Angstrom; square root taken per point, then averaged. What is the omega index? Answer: 1.90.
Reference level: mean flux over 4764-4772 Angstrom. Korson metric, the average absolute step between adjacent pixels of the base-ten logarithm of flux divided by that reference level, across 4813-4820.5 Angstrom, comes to 0.0070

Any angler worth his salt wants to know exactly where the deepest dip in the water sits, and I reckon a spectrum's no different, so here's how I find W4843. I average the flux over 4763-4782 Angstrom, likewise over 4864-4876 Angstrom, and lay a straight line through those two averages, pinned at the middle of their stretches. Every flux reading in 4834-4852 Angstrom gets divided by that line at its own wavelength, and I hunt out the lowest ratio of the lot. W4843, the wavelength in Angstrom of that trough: 4837.73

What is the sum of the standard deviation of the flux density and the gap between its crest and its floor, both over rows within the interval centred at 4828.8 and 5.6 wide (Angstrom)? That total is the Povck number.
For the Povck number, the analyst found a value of 0.6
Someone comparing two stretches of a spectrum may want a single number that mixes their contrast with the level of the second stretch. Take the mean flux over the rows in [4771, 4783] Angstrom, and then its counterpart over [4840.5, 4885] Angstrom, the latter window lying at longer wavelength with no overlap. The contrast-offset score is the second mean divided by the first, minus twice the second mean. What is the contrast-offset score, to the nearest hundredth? -6.36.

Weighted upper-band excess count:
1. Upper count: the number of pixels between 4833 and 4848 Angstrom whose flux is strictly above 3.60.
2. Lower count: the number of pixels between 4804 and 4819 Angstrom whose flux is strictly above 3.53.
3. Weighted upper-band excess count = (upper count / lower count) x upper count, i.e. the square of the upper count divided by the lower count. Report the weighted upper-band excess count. 1.1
